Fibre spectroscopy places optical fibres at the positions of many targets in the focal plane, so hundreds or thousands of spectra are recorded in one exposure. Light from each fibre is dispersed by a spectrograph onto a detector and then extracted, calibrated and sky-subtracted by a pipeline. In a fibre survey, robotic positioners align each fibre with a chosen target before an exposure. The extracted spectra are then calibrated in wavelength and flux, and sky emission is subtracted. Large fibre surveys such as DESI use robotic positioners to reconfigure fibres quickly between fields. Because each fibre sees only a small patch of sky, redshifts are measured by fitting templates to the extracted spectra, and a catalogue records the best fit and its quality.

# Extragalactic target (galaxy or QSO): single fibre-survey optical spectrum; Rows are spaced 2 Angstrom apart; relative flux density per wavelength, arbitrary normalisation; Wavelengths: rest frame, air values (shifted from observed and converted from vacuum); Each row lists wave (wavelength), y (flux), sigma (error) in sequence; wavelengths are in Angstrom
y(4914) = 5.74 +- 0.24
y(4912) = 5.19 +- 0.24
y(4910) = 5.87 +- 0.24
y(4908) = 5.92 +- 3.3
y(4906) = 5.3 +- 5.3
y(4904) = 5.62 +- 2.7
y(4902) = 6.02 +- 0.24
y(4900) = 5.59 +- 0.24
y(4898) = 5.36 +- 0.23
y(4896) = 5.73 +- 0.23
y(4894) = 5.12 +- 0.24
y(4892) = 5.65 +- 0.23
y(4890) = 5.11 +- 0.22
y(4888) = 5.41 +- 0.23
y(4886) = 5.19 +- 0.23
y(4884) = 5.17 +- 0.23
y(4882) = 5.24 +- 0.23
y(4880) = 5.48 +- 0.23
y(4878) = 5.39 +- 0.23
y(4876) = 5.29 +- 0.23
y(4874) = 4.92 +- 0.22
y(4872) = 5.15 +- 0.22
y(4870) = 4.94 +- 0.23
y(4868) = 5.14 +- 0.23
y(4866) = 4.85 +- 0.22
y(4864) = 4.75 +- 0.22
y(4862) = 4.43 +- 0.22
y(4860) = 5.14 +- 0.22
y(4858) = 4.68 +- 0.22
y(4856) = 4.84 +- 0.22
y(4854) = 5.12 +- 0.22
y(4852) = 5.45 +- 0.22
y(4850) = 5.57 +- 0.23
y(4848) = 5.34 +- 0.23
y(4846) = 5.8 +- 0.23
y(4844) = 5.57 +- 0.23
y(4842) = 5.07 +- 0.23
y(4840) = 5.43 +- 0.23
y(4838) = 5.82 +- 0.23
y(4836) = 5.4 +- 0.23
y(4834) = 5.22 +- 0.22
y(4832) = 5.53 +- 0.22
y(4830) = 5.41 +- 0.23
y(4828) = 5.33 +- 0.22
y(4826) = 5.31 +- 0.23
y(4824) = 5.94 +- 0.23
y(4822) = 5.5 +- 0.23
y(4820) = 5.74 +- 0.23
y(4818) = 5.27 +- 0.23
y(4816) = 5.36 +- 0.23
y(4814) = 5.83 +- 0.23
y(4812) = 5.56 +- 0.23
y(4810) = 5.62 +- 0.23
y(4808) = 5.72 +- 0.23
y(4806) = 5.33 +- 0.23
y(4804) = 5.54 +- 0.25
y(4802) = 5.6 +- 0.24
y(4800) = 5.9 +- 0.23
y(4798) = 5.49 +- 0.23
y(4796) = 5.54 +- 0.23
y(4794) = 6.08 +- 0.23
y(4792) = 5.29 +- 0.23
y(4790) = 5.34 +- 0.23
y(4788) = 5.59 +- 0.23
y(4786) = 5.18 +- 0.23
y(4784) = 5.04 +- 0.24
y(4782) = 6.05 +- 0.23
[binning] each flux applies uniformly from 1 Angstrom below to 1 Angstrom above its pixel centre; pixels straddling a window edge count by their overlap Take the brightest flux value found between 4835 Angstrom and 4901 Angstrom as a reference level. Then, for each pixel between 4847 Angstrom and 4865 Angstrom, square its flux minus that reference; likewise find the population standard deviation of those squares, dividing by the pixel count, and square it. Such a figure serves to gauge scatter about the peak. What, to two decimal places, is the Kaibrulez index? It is 0.35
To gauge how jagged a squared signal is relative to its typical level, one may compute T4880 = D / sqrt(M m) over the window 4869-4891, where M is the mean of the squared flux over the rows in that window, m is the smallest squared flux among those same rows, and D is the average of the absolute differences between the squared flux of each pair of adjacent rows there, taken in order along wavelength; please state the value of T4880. 0.075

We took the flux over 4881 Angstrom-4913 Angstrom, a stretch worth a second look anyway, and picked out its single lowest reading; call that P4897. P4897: 5.11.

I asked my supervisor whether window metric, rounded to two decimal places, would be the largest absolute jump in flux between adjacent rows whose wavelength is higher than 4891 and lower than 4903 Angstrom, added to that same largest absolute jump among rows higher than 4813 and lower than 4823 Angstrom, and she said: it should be 1.08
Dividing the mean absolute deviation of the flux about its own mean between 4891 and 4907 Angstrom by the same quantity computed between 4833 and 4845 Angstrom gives 1.1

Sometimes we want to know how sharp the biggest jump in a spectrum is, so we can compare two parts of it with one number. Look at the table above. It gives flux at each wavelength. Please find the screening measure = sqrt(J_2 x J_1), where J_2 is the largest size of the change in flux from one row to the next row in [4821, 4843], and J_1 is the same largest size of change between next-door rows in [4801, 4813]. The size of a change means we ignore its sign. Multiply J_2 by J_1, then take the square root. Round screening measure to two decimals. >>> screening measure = 0.50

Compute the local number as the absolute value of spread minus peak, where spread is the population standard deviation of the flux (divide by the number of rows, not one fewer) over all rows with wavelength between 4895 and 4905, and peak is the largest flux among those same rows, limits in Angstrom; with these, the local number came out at 5.81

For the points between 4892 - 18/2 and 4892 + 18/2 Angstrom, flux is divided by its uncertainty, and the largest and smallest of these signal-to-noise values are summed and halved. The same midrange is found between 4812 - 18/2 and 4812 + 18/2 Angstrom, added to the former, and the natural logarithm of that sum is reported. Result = 3.848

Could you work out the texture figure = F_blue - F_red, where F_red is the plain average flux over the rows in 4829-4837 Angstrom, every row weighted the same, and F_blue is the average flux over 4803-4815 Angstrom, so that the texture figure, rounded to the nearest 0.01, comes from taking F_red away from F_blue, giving 0.21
